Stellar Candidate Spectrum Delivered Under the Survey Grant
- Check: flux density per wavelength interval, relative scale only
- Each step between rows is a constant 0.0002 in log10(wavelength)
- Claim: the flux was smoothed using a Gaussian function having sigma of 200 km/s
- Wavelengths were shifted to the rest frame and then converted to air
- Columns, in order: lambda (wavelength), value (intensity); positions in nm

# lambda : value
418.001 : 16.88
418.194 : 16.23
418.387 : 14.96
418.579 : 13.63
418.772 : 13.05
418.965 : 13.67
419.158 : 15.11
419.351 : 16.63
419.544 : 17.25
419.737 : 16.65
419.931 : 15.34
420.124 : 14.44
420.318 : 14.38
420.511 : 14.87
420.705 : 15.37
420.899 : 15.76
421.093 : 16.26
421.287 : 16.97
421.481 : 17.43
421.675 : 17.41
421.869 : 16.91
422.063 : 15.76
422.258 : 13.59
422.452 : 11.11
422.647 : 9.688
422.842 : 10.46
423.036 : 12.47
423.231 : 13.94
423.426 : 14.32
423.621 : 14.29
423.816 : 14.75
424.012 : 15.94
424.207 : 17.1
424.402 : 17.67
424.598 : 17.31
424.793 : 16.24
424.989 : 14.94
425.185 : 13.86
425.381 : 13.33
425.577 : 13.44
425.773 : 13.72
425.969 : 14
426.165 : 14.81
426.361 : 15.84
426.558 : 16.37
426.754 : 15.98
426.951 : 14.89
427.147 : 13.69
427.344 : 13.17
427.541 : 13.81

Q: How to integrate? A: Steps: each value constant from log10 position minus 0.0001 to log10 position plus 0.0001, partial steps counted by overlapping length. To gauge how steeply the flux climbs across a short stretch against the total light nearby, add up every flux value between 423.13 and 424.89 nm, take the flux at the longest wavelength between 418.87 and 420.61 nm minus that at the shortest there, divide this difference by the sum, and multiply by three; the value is 0.03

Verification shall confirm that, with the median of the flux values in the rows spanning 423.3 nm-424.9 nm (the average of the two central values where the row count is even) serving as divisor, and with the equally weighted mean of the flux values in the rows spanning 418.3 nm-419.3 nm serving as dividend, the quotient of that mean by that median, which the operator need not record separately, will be 0.88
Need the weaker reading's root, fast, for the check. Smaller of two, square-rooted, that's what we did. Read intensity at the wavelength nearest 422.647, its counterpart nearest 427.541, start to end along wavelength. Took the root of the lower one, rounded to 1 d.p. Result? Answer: 3.1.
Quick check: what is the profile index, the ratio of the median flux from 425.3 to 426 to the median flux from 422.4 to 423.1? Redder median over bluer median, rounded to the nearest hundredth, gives 1.26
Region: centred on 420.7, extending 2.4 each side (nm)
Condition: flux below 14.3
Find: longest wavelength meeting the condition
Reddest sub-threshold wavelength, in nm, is 423.036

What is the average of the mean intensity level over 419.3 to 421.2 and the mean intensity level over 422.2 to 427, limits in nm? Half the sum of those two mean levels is 15.0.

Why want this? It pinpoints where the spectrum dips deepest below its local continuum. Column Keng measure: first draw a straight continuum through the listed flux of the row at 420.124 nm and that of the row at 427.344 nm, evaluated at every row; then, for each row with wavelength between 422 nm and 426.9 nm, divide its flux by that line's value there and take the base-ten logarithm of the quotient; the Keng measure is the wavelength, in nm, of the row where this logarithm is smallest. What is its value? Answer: 422.647 nm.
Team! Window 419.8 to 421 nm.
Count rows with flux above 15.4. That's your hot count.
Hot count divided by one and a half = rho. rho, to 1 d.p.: 0.7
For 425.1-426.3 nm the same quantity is 0.0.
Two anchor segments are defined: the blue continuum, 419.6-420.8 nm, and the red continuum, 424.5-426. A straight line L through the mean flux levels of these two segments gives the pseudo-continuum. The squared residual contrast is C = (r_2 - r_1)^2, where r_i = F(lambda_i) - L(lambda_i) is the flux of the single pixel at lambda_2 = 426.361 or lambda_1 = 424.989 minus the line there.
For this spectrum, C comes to 1.1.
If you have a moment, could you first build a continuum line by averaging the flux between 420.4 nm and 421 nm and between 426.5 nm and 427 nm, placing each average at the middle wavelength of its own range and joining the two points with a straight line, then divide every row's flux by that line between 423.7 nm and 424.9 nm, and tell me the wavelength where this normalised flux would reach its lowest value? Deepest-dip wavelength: 423.816 nm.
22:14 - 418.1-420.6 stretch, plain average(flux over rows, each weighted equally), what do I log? 15.1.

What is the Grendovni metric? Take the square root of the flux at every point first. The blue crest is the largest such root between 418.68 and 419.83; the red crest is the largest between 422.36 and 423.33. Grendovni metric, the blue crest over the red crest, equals 1.11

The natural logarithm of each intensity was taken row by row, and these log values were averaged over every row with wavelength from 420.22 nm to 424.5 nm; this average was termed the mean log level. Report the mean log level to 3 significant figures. 2.68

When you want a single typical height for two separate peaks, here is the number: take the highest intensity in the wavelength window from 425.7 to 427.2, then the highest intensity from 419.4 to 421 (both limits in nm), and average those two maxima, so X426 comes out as 16.8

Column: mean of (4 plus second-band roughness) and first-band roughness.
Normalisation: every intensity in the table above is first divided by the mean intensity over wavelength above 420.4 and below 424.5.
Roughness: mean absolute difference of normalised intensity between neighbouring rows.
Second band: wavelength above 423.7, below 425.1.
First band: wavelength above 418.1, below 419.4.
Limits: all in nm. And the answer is 2.07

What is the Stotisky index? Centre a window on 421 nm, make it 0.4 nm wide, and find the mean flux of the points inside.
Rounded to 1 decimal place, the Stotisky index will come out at 16.0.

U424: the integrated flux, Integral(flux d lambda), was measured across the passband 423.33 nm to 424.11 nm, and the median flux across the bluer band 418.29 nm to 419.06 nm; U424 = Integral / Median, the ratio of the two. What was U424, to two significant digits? 0.85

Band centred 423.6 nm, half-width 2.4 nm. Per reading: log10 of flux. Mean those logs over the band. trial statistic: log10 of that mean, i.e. 0.065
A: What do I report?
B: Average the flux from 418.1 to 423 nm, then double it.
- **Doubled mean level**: 29.8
